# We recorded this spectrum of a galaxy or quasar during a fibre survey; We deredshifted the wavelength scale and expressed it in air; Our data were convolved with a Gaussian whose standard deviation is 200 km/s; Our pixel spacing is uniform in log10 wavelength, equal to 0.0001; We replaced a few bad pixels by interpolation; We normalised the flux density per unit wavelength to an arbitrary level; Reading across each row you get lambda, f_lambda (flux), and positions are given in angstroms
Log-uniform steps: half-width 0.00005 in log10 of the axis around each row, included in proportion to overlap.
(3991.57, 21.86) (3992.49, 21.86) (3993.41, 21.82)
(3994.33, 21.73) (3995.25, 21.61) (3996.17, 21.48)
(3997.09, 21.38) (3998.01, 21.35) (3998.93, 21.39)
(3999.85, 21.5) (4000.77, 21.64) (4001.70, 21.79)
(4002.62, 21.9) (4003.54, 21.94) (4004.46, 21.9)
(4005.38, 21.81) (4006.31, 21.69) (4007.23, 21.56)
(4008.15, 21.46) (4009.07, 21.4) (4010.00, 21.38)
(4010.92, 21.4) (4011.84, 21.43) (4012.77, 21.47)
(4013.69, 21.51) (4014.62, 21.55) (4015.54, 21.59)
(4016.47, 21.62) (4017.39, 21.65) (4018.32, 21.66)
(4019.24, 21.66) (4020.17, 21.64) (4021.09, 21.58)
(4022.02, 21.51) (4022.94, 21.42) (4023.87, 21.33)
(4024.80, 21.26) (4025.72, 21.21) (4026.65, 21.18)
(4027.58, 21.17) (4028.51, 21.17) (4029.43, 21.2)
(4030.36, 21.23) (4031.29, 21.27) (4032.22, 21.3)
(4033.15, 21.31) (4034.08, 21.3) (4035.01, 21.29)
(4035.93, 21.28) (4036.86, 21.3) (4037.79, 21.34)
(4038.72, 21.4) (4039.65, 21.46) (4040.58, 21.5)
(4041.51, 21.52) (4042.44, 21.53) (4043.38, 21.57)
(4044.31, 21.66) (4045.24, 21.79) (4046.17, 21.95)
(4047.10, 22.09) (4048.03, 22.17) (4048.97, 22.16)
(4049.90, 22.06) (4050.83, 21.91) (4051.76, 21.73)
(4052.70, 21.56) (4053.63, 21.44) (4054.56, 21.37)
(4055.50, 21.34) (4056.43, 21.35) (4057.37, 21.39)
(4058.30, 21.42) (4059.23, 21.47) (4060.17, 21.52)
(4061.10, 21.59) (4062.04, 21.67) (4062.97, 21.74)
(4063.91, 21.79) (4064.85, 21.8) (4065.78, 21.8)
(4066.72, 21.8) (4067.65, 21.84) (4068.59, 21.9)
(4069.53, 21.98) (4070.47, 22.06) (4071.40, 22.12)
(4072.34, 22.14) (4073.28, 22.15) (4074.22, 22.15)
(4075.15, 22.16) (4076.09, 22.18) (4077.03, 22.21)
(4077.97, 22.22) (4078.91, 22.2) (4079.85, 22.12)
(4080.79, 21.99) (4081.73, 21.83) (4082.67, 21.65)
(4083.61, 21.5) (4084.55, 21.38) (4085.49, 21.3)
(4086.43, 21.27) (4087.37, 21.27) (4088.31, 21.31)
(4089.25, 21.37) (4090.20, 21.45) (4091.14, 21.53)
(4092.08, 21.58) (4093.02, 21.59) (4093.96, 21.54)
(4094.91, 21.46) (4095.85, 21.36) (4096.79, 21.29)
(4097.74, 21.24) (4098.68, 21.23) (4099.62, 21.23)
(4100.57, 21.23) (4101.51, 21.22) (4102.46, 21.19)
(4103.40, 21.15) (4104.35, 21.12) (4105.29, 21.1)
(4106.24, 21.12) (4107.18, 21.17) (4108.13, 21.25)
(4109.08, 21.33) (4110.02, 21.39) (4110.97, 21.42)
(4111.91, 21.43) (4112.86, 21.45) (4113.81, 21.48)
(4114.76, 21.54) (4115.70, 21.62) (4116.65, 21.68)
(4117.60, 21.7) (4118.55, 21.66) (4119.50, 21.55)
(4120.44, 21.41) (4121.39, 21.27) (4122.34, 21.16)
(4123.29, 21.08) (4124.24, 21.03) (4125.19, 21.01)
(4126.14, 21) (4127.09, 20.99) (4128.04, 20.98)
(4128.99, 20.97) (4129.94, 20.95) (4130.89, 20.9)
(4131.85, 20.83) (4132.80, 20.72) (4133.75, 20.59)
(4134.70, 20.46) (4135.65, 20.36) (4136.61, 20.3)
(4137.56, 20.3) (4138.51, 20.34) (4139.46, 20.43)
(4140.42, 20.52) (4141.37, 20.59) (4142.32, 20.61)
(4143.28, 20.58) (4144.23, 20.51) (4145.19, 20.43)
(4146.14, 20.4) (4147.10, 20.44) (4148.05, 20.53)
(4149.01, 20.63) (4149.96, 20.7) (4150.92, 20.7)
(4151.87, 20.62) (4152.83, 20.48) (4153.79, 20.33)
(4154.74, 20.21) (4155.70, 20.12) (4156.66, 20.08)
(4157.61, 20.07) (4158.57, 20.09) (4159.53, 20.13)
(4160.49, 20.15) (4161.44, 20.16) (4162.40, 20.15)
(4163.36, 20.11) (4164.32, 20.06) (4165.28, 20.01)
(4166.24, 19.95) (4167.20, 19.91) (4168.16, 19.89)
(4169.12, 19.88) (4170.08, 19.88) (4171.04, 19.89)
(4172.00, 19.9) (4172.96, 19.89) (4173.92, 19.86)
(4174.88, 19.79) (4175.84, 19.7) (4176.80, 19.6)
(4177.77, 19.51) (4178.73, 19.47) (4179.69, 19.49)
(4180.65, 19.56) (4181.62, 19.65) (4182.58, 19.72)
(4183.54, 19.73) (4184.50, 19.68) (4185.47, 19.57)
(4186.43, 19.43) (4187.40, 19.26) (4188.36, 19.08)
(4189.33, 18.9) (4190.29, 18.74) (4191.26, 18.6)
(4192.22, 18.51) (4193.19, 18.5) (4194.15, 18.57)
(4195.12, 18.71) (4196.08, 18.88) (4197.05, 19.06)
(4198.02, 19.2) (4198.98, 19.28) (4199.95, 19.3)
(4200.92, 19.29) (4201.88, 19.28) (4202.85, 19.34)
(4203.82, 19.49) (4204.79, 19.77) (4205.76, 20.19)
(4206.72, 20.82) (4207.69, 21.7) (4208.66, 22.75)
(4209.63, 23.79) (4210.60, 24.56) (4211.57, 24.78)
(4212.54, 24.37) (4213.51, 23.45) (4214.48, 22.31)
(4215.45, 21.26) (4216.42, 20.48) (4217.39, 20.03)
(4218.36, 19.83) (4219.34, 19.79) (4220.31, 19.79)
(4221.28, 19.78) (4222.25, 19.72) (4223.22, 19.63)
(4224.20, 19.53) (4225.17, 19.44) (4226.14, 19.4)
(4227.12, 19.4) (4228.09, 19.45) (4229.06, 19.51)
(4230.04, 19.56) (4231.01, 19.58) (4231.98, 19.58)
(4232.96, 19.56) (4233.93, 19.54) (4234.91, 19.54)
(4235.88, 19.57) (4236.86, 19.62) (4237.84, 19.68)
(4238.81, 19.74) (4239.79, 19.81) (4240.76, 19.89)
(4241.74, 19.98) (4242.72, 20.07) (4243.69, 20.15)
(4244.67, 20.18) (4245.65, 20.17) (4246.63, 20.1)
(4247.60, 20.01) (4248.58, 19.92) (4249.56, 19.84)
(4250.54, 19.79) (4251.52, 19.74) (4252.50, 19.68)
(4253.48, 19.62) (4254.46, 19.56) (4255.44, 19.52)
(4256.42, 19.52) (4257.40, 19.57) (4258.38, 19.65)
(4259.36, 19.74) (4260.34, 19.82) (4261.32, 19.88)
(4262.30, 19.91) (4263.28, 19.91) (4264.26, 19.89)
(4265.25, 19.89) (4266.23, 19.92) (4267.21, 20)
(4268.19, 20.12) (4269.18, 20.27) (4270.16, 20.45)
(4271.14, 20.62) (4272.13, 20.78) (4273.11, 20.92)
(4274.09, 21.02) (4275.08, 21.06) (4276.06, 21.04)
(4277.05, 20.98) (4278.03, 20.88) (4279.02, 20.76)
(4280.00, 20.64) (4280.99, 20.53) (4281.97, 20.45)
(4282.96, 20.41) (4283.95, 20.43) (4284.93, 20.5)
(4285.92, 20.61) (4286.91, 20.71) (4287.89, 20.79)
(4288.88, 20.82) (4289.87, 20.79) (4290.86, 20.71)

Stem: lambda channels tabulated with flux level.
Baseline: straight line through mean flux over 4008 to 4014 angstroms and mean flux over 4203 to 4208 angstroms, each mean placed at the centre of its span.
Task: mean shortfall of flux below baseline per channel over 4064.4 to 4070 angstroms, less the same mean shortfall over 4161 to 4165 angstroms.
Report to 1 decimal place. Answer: -1.2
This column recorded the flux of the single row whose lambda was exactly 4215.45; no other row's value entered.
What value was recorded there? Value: 21.26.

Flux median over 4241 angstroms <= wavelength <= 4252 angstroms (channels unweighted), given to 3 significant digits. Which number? 20.0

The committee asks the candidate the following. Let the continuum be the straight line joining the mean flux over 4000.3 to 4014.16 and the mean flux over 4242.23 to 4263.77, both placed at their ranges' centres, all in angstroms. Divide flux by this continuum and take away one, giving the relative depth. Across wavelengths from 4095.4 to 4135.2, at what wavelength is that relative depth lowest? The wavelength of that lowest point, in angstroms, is 4134.70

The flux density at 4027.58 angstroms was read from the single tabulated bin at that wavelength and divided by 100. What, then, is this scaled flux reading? 0.212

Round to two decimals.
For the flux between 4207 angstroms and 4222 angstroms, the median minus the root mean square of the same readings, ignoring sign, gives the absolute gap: 0.29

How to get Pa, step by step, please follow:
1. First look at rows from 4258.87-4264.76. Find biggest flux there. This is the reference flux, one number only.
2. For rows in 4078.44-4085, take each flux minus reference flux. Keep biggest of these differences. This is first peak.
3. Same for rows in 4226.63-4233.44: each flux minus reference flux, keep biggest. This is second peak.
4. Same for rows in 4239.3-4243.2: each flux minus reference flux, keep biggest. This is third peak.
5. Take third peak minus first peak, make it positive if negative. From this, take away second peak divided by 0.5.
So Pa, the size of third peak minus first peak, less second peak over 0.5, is 3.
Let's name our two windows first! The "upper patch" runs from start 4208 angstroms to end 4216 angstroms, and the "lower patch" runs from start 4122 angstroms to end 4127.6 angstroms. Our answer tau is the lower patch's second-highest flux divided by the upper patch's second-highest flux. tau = 0.86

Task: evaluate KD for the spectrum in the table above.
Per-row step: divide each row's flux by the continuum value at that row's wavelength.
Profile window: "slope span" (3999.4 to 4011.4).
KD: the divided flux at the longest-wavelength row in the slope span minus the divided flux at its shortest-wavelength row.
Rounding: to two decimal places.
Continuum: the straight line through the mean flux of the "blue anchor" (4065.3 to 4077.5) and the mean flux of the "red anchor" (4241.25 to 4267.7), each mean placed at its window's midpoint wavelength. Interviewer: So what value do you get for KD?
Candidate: 0.00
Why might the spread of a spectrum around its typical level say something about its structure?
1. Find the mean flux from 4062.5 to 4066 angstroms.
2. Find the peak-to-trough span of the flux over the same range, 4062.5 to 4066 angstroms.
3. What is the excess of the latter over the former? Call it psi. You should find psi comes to -21.7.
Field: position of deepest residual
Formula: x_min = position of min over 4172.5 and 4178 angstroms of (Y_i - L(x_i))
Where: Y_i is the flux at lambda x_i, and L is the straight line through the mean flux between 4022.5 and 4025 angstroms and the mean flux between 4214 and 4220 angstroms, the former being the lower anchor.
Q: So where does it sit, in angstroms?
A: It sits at 4177.77 angstroms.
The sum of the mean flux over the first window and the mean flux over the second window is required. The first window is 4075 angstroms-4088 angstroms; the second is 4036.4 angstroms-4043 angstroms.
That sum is 43.2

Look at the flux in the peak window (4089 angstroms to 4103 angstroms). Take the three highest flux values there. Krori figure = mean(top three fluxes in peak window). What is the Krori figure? 21.6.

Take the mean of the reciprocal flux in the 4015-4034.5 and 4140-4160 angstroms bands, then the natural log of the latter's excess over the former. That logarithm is -6.10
